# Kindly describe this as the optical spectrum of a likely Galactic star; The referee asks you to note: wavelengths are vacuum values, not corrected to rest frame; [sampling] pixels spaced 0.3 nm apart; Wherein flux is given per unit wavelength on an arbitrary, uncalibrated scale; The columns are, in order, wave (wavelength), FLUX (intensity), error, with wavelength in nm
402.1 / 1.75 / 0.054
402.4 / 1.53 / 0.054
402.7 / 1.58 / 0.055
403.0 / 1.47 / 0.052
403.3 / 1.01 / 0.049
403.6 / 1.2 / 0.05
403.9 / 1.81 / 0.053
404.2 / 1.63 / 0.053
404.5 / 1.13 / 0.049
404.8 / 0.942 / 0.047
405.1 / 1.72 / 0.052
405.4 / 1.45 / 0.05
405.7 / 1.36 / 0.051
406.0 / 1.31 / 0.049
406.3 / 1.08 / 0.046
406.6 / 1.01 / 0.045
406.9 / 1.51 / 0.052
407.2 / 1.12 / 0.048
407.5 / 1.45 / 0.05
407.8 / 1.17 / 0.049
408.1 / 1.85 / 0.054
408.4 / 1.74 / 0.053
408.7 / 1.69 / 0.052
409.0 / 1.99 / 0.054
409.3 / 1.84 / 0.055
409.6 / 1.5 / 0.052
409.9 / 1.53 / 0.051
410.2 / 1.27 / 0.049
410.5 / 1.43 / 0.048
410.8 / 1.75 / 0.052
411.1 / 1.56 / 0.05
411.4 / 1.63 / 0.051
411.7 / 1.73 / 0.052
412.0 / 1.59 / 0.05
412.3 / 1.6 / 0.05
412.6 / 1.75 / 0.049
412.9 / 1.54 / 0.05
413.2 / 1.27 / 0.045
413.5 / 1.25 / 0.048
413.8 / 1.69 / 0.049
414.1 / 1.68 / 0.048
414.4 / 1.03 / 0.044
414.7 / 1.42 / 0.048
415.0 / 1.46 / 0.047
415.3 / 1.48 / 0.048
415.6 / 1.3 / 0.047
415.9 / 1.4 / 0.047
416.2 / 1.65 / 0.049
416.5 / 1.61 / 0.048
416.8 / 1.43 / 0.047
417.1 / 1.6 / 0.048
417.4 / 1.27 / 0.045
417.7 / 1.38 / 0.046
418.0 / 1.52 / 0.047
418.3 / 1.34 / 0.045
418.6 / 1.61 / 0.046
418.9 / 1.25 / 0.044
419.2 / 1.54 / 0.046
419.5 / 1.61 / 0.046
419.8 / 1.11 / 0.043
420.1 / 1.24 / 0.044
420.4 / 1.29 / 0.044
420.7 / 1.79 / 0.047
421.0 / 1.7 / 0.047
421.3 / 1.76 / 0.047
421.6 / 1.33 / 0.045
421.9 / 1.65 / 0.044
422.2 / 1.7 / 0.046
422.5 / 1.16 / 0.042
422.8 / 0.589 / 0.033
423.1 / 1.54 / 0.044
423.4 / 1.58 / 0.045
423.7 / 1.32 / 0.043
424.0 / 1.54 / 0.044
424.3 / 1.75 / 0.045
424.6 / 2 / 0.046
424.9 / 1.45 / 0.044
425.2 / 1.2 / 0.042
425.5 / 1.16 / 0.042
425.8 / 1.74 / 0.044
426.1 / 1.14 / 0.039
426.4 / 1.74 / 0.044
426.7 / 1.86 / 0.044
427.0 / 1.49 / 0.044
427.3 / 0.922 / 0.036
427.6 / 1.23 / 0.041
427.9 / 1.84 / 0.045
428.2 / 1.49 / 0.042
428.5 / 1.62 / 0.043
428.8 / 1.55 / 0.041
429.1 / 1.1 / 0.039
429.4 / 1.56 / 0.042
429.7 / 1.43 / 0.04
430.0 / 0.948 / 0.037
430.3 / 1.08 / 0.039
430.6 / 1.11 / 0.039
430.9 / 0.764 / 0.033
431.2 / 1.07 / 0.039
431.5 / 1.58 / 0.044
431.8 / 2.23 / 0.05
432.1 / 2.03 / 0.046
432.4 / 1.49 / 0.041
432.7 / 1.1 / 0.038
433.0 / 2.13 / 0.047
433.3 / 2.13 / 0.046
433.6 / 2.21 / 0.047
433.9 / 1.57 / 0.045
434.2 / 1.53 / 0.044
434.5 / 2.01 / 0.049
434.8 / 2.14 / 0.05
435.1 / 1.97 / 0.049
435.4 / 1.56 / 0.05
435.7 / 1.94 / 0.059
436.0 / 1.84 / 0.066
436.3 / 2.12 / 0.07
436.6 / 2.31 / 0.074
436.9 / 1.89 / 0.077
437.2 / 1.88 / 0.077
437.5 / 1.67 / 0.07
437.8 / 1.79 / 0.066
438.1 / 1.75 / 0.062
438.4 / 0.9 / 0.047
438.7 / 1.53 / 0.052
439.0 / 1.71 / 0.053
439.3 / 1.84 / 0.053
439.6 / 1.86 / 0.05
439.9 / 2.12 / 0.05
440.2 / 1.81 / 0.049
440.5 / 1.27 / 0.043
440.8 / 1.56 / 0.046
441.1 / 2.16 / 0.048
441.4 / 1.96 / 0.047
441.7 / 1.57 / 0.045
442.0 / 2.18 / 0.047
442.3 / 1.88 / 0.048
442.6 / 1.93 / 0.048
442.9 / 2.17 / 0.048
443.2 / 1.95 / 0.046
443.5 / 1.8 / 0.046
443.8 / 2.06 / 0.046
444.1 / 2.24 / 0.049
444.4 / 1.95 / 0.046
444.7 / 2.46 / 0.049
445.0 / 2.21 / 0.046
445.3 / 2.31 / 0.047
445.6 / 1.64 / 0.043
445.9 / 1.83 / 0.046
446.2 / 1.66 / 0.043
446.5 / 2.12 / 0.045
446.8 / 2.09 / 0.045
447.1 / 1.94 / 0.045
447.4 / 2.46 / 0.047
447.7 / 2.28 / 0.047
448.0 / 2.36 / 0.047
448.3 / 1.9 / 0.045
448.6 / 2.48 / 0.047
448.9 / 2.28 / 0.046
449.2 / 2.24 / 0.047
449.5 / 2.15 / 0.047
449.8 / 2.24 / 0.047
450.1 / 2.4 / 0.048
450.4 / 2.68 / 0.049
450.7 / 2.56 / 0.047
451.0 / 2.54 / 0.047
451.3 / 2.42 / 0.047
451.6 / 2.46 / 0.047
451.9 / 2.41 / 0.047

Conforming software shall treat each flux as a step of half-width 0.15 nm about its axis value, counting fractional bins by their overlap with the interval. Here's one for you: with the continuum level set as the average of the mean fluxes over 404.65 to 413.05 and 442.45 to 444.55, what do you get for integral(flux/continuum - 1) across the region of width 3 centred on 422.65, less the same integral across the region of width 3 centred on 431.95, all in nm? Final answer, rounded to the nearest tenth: -0.2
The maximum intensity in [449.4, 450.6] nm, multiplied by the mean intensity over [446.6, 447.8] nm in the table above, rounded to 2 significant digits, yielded 5.9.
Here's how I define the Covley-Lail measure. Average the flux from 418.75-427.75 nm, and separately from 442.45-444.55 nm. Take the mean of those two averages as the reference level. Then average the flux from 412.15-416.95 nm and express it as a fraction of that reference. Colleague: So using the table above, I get 0.85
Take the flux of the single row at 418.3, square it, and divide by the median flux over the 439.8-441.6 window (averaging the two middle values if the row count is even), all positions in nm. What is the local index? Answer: 1.0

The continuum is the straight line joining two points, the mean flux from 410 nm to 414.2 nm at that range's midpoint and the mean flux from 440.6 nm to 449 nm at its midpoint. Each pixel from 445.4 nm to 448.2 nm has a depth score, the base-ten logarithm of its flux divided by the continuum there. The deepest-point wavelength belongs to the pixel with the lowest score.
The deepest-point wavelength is 445.6 nm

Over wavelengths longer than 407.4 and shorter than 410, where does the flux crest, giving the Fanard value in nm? 409.0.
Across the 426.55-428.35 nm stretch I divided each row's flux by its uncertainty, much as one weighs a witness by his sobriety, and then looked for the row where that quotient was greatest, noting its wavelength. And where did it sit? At 426.7 nm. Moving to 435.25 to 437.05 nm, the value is 435.7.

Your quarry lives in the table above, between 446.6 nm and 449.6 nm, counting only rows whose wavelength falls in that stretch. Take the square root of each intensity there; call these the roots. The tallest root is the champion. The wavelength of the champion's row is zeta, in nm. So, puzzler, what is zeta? 448.6 nm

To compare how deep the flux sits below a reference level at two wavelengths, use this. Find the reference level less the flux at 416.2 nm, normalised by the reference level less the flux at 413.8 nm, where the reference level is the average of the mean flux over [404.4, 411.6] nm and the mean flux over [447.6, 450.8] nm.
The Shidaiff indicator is 1.2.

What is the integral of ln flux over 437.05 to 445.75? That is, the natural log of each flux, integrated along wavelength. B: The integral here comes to 5.3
